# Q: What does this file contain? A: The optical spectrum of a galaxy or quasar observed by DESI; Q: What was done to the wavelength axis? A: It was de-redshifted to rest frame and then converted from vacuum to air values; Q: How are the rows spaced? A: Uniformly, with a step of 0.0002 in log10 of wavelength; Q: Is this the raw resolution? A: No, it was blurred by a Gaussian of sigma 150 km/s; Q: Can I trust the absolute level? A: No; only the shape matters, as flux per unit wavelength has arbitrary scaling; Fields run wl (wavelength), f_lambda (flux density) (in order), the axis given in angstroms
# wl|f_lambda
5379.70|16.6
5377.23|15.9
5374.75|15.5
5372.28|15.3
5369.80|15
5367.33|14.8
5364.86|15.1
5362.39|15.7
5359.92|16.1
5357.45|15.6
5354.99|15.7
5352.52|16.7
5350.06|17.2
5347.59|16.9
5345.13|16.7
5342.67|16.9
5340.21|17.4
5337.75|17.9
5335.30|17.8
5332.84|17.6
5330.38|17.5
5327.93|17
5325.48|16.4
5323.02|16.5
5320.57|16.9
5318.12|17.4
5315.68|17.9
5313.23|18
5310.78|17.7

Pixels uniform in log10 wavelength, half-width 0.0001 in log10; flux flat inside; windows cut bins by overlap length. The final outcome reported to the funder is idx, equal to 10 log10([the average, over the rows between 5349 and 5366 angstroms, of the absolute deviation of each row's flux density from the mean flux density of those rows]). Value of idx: -2.5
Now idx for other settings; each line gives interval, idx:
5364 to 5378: -5.2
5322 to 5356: -3.2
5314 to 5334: -3.5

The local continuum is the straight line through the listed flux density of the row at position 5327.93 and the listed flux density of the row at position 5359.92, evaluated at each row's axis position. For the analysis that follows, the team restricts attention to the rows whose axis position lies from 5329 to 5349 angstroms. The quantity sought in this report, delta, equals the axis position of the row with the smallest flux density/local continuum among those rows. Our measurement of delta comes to 5345.13 angstroms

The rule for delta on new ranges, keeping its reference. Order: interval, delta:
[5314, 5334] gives 5325.48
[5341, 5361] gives 5357.45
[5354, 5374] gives 5367.33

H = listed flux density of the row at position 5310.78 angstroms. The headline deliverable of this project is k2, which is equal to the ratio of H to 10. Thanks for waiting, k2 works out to 1.77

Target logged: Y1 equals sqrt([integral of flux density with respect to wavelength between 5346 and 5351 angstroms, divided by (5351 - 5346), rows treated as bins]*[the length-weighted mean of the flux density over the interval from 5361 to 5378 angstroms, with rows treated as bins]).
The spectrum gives 16.1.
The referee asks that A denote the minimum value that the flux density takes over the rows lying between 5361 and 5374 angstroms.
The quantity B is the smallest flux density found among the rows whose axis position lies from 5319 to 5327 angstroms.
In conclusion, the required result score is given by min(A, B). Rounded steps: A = 14.8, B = 16.4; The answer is 14.8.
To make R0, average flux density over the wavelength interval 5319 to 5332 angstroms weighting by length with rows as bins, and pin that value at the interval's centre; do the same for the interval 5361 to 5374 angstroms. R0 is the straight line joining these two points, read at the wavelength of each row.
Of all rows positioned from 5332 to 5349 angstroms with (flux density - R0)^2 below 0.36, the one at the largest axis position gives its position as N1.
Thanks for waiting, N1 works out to 5345.13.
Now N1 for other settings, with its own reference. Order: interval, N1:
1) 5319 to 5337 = 5327.93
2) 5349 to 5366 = 5364.86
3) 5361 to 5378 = 5374.75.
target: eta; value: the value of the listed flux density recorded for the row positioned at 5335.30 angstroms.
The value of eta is 17.8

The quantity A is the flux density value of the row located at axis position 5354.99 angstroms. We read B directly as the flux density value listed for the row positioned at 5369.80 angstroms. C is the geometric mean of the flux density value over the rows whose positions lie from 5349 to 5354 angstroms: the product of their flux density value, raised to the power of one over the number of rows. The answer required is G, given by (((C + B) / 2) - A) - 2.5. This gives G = -2.2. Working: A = 15.7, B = 15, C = 16.9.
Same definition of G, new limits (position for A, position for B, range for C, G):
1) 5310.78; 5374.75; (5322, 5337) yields -3.9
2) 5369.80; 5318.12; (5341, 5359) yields -0.5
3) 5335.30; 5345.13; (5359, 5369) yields -4.2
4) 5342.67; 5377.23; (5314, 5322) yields -2.8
